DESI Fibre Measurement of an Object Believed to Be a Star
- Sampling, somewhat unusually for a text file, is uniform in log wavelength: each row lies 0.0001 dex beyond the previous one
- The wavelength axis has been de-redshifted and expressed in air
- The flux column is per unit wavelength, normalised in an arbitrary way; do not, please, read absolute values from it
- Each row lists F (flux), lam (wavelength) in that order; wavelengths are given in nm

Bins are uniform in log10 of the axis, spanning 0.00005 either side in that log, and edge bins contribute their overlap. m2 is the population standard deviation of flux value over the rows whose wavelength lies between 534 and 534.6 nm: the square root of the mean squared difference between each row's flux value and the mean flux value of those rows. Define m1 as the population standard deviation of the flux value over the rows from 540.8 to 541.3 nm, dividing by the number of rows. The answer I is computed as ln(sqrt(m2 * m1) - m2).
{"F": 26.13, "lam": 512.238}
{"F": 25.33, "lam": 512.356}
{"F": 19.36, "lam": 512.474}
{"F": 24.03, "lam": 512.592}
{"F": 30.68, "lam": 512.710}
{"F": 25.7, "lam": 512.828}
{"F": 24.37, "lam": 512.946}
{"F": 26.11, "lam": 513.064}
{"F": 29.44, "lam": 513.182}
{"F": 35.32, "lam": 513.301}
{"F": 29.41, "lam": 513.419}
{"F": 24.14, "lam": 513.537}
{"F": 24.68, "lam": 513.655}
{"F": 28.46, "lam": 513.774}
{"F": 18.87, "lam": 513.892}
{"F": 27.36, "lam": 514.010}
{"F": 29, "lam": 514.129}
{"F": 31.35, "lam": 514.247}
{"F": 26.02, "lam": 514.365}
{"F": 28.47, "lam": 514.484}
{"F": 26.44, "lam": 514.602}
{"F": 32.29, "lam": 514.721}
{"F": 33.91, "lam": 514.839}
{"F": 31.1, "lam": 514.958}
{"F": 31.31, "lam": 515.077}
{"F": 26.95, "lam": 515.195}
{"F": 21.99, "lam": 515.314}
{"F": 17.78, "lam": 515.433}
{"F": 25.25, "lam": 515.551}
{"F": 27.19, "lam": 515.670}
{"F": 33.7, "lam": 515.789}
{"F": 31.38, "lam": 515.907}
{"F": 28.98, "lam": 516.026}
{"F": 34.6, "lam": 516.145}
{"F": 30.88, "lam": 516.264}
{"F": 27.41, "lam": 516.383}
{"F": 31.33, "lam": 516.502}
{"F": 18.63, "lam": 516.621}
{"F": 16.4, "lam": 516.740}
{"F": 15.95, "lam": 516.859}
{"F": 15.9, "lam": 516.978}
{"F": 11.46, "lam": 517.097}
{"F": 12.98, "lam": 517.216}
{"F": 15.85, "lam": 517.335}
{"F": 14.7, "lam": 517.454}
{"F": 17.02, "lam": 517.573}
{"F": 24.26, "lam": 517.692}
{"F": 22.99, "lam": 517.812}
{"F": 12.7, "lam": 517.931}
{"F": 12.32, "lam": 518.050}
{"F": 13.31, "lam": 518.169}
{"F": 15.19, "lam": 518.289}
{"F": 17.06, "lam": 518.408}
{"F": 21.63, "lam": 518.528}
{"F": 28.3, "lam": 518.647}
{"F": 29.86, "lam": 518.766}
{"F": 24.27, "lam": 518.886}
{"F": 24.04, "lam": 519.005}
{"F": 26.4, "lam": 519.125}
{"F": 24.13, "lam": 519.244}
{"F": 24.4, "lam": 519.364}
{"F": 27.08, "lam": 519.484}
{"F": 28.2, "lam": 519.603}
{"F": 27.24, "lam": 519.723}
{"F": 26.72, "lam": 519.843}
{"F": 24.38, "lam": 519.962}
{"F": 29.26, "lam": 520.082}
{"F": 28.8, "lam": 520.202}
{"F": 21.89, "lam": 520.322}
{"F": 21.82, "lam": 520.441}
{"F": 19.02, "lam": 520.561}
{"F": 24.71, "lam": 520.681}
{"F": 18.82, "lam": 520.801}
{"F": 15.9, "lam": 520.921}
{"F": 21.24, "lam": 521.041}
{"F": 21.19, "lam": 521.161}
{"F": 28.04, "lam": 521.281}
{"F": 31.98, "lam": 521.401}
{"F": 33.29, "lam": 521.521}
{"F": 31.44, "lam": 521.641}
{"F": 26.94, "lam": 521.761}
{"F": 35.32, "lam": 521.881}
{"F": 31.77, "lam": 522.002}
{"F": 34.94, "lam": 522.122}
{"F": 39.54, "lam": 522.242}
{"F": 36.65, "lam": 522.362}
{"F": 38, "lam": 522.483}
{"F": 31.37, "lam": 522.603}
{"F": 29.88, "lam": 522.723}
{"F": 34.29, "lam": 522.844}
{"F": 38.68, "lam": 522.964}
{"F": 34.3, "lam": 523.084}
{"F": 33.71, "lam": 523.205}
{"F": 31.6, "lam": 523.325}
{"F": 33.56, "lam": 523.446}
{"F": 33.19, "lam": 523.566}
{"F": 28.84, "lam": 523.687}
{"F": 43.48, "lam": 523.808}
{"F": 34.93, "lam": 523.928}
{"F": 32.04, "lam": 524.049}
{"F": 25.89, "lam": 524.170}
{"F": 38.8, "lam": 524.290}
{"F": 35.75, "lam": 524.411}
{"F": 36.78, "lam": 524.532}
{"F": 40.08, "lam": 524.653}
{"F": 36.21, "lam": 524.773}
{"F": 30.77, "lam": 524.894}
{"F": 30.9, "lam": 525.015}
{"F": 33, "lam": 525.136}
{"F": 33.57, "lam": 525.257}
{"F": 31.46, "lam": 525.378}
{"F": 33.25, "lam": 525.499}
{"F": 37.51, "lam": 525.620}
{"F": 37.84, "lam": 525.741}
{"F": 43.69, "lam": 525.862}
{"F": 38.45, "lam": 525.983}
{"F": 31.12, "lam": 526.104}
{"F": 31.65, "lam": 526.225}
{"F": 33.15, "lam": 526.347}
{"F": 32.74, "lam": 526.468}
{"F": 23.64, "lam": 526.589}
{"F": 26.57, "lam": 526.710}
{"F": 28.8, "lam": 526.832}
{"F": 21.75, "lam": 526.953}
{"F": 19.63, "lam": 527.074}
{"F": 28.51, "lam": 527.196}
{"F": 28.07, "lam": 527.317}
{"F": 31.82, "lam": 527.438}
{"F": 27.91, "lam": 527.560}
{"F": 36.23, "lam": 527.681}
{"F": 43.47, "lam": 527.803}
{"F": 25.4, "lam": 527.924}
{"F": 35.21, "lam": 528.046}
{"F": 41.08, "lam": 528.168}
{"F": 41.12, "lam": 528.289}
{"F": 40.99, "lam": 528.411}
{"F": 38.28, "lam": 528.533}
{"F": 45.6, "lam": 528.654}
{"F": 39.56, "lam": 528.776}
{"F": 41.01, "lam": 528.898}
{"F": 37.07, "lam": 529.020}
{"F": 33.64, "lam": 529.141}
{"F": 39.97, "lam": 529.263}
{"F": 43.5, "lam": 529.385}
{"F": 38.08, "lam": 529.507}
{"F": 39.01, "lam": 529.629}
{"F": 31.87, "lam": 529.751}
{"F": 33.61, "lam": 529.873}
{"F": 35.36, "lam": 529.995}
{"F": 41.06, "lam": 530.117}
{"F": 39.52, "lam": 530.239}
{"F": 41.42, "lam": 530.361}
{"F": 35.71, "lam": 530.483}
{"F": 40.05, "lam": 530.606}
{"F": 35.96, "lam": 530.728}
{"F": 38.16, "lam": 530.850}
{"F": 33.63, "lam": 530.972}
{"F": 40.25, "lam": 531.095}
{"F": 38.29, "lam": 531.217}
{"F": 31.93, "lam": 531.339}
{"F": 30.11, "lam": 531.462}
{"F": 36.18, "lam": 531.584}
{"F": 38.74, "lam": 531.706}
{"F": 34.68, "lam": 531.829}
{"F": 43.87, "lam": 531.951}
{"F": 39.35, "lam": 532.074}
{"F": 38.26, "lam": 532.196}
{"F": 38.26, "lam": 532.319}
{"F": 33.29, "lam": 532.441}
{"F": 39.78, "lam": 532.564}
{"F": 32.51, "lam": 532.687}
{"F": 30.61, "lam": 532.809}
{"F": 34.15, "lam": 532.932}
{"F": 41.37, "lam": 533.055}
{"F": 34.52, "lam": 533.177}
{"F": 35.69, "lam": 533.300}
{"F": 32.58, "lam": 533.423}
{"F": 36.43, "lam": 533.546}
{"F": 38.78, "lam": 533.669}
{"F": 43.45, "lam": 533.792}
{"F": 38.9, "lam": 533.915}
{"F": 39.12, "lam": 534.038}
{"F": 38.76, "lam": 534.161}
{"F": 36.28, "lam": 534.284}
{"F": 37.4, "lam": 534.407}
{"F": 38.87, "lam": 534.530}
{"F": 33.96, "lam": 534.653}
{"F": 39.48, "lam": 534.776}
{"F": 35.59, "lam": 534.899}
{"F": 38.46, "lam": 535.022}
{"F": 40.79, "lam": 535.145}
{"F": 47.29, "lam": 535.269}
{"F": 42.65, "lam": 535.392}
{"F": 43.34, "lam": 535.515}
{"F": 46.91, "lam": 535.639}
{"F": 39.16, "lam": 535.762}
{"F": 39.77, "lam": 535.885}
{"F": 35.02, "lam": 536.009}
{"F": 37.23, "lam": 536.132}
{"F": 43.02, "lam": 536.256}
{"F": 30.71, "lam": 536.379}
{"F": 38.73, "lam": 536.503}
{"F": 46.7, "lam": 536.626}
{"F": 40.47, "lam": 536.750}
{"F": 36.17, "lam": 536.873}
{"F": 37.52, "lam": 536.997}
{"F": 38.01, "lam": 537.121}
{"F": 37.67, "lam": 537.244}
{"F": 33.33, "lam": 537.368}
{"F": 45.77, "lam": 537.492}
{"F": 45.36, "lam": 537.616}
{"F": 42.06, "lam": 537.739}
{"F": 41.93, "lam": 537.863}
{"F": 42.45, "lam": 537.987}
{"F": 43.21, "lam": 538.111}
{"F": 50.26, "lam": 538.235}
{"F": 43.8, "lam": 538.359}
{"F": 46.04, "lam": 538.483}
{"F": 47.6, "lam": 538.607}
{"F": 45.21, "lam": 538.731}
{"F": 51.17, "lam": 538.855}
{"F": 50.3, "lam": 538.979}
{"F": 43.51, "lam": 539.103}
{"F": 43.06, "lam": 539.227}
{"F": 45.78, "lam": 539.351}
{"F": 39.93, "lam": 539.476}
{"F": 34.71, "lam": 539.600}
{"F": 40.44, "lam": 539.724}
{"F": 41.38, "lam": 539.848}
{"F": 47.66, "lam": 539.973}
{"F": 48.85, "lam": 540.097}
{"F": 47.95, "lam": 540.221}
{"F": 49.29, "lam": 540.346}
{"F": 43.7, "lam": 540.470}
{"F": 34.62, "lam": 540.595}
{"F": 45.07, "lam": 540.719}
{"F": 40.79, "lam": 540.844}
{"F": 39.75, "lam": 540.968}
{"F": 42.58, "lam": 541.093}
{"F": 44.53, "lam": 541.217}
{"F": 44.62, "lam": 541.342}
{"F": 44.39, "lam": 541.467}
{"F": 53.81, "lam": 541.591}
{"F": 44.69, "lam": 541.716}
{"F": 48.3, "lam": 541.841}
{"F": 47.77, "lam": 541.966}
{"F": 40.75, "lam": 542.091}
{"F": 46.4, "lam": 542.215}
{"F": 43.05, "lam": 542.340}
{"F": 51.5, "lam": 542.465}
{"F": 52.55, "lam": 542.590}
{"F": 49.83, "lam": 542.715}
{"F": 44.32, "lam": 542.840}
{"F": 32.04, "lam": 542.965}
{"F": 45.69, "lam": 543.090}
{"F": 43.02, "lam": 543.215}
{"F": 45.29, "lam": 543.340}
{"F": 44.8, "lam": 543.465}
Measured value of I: -1.14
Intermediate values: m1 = 1.8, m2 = 1.1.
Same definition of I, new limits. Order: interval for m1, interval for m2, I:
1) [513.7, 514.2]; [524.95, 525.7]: -0.18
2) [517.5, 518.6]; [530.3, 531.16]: -0.33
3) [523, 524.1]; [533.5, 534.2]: -0.33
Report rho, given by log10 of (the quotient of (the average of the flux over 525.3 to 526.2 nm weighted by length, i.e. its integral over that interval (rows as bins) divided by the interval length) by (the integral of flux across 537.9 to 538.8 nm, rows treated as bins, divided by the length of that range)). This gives -0.10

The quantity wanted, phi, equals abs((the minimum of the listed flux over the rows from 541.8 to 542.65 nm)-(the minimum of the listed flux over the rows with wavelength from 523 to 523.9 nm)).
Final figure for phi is 12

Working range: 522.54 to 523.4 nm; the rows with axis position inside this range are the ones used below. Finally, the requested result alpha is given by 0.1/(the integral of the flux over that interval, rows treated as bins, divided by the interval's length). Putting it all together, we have 0.0030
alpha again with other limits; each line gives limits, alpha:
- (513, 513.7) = 0.0035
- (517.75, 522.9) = 0.0039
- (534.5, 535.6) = 0.0025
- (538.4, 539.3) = 0.0021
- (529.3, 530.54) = 0.0026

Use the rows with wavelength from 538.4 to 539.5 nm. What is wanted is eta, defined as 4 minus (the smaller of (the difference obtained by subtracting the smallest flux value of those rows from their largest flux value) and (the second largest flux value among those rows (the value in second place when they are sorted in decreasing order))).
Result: -7.2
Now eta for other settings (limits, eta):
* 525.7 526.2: -8.6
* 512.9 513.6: -7.2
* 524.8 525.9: -8.9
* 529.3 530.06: -7.6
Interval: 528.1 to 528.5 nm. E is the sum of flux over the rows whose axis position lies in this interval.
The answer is 123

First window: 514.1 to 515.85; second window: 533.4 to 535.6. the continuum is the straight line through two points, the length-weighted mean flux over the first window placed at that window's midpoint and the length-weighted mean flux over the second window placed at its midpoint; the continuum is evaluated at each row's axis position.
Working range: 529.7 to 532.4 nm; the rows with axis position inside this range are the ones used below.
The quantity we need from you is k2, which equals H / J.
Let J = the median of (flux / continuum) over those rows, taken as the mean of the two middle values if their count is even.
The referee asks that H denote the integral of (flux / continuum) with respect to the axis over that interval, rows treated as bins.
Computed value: 2.67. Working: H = 2.69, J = 1.01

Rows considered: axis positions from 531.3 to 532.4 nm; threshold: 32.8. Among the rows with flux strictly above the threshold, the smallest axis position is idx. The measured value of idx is 531.584 nm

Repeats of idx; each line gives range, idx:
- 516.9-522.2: 521.521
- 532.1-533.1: 532.196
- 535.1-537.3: 535.145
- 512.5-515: 513.301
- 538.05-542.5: 538.111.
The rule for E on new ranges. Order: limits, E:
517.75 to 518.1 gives 48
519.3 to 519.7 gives 80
